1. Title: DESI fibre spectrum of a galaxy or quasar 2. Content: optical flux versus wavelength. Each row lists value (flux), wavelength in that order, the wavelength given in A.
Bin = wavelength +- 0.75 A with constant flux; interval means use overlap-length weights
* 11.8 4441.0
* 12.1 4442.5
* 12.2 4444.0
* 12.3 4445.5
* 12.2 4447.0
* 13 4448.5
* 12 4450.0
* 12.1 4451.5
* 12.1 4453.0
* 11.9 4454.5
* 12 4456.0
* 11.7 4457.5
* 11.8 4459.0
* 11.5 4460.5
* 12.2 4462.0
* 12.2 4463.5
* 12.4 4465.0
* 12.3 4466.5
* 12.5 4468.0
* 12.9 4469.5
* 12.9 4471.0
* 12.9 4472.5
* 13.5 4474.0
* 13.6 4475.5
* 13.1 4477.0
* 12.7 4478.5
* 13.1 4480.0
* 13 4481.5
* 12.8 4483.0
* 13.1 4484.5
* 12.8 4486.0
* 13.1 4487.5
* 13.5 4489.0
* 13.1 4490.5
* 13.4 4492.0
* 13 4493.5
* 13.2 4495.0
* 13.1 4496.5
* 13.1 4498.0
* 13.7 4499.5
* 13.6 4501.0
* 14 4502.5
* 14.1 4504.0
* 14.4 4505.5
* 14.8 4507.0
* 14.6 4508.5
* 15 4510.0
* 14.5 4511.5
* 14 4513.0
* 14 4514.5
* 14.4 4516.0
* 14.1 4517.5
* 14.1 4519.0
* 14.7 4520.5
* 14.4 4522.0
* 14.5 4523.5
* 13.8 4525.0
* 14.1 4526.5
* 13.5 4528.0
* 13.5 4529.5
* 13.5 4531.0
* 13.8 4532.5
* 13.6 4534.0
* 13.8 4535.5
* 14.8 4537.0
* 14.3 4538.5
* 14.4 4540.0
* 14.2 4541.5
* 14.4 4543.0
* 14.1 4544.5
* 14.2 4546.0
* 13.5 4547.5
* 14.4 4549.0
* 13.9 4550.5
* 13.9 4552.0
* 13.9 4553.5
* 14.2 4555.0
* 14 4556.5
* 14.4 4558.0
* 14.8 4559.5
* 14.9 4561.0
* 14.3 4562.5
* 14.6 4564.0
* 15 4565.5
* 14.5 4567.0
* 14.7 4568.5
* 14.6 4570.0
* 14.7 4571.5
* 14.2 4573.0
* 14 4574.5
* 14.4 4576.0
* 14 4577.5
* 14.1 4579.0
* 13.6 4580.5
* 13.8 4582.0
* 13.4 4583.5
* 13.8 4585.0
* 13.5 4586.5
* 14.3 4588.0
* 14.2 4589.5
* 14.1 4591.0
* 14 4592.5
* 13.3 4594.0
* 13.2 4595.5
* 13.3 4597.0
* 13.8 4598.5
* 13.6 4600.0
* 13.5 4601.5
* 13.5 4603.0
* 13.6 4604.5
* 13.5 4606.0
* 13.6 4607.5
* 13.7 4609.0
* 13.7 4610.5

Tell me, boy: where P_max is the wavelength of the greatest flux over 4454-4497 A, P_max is 4475.5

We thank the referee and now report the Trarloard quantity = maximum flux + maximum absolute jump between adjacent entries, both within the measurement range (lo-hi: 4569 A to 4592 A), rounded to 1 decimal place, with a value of 15.5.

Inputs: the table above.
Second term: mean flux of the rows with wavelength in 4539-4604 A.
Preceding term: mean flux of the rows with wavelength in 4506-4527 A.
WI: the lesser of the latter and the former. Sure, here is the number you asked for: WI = 14.1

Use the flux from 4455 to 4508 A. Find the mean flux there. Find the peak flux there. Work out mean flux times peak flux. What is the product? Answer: 192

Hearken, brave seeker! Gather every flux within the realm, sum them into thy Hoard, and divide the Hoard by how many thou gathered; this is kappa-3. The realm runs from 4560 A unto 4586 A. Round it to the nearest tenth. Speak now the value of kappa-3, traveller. 14.3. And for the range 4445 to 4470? 12.2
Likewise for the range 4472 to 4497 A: 13.1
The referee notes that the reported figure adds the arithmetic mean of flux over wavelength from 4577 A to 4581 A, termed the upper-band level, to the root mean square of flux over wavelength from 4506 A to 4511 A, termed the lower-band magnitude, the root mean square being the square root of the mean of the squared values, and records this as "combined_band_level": 28.7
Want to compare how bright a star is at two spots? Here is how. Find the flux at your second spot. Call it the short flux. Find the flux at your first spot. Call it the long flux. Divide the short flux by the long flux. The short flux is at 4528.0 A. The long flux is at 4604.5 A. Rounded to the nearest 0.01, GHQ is 0.99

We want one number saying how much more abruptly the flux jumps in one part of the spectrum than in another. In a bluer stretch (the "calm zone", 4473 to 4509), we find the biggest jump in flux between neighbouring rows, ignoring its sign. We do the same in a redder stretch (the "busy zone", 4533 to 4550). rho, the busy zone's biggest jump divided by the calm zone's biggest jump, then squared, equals 2.8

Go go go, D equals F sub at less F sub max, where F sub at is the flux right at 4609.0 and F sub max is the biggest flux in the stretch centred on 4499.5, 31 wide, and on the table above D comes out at -1.3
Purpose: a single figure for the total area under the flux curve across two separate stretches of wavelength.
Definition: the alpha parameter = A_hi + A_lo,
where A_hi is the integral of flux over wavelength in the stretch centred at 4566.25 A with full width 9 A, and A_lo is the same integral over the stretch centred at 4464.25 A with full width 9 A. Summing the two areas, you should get 241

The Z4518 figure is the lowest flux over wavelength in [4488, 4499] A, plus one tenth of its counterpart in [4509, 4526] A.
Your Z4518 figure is 14.4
